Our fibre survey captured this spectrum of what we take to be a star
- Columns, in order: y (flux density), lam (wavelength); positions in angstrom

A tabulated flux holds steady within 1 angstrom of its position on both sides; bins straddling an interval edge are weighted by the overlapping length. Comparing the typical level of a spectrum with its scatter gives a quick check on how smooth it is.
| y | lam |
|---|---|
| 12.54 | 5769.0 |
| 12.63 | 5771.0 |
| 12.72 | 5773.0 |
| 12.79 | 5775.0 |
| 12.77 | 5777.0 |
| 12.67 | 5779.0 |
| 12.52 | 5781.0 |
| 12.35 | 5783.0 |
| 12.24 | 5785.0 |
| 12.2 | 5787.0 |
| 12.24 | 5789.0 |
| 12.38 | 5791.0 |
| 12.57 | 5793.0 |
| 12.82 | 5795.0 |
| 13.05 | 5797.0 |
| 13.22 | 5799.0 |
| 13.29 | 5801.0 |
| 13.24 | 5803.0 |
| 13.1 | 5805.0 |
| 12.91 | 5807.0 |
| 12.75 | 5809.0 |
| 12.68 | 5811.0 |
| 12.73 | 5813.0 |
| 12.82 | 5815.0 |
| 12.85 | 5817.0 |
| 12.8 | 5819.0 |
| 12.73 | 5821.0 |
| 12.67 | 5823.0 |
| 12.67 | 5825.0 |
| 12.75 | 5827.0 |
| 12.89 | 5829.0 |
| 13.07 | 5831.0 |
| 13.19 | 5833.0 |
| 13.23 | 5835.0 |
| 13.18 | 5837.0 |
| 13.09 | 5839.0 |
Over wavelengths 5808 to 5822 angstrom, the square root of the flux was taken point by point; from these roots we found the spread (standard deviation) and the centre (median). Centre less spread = 3.56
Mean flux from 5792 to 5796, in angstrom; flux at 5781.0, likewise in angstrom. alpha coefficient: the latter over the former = 0.99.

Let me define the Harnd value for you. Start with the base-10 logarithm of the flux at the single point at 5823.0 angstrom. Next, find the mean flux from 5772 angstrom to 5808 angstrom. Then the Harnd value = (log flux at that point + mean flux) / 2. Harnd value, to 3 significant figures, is 6.91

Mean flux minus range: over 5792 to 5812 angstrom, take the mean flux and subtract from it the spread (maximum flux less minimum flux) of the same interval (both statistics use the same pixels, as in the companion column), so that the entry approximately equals 12.2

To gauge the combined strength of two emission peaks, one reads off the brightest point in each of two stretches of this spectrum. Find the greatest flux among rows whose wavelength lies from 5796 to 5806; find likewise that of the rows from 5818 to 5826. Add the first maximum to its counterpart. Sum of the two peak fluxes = 26.1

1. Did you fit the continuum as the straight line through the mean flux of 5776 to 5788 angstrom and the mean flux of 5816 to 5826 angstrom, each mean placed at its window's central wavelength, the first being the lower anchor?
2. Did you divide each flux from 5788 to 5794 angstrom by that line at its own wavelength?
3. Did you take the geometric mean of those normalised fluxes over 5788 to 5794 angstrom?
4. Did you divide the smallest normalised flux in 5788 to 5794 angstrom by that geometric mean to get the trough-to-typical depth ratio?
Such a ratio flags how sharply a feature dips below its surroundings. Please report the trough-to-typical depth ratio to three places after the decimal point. 0.989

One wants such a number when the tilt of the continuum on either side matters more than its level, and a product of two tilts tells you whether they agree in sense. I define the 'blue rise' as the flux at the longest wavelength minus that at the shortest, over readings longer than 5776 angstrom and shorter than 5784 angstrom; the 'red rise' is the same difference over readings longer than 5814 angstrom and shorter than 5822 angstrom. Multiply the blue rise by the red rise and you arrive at 0.04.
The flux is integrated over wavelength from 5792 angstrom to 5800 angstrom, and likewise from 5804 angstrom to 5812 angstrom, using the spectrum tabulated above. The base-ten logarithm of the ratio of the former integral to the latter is 0.00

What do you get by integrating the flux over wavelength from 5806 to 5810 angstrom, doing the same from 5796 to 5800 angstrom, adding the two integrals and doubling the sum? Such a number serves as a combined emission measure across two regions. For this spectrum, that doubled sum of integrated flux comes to 208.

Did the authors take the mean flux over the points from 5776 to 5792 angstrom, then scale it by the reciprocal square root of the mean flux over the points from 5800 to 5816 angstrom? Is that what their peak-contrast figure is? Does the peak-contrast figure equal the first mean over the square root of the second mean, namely 3.45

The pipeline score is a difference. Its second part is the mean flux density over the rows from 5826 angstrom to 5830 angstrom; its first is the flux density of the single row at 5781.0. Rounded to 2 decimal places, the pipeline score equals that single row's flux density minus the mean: -0.30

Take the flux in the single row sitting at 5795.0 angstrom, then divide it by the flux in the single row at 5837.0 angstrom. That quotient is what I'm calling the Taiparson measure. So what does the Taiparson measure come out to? 0.97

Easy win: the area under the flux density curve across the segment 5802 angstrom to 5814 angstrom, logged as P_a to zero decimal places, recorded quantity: 155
